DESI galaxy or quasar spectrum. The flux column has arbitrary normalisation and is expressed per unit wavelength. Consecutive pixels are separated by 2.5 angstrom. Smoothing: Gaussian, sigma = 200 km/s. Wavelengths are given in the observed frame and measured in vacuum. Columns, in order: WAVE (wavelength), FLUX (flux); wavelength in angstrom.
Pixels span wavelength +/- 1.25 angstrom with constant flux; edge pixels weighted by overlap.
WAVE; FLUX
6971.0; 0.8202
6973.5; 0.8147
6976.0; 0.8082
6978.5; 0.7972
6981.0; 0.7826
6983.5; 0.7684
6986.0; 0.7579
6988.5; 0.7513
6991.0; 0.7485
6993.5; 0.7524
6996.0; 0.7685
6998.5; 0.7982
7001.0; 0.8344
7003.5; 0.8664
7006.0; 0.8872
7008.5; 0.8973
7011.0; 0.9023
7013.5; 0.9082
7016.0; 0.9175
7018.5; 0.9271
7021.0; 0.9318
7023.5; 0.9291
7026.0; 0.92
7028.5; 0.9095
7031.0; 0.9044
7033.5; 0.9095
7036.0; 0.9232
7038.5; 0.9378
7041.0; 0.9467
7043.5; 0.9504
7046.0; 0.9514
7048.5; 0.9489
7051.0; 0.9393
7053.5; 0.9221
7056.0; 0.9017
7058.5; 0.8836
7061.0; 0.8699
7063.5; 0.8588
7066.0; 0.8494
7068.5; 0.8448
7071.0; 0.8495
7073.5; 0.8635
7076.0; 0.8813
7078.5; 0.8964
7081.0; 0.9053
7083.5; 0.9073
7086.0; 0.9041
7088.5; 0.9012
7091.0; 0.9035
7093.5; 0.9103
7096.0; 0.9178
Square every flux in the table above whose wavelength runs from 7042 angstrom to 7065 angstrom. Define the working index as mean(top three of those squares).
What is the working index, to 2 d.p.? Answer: 0.90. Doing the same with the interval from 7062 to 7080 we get 0.78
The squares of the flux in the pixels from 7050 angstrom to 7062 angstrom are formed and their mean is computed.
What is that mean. 0.82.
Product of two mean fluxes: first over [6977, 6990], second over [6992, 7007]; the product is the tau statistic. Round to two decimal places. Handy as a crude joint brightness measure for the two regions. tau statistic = 0.63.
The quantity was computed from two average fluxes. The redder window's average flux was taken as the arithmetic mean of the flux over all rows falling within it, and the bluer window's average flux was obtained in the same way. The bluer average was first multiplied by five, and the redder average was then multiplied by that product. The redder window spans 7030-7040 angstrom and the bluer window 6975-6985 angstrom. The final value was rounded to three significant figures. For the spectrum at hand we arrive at 3.62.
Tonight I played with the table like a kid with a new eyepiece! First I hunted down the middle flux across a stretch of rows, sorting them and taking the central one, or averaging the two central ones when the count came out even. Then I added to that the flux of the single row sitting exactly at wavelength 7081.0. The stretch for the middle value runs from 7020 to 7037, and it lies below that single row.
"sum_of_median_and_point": 1.83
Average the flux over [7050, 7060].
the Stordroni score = 0.91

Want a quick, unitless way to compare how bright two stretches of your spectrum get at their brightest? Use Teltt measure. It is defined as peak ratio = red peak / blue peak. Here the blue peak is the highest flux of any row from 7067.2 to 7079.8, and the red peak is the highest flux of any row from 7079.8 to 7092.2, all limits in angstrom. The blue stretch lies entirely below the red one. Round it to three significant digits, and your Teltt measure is 1.01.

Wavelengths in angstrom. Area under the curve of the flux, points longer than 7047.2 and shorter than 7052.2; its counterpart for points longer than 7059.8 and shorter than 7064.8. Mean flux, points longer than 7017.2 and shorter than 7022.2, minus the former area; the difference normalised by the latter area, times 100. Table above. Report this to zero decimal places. -88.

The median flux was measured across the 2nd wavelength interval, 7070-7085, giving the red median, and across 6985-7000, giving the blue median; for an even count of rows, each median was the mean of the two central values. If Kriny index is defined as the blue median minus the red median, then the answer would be -0.13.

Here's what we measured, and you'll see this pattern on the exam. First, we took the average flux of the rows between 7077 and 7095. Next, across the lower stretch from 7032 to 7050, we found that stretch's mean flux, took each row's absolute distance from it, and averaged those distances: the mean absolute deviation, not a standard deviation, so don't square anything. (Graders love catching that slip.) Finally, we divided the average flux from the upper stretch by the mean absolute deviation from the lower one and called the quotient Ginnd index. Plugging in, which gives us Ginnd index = 71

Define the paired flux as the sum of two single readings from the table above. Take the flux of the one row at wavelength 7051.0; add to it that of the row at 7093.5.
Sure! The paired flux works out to 1.85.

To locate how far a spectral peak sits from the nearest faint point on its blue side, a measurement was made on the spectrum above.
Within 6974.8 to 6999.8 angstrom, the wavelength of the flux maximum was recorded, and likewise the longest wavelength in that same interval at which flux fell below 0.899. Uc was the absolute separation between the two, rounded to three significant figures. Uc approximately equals 22.5 angstrom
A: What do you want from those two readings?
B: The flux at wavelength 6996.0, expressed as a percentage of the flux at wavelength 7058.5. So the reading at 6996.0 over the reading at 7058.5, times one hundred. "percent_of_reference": 87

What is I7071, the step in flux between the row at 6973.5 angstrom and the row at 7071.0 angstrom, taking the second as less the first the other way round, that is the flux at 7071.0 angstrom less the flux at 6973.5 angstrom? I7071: 0.035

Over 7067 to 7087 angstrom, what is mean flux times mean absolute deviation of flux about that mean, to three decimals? 0.019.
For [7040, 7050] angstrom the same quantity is 0.001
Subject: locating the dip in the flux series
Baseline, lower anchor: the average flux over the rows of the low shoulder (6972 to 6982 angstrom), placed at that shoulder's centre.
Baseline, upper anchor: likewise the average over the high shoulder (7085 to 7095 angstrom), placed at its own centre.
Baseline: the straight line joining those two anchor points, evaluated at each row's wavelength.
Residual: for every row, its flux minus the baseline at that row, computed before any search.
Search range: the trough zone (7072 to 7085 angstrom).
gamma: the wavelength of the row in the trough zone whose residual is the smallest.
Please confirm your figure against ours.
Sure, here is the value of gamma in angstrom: 7073.5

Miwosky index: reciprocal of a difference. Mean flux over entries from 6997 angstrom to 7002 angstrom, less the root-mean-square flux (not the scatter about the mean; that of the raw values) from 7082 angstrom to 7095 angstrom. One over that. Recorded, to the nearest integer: -11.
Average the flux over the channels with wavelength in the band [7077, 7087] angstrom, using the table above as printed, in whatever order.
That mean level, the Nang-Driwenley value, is 0.90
